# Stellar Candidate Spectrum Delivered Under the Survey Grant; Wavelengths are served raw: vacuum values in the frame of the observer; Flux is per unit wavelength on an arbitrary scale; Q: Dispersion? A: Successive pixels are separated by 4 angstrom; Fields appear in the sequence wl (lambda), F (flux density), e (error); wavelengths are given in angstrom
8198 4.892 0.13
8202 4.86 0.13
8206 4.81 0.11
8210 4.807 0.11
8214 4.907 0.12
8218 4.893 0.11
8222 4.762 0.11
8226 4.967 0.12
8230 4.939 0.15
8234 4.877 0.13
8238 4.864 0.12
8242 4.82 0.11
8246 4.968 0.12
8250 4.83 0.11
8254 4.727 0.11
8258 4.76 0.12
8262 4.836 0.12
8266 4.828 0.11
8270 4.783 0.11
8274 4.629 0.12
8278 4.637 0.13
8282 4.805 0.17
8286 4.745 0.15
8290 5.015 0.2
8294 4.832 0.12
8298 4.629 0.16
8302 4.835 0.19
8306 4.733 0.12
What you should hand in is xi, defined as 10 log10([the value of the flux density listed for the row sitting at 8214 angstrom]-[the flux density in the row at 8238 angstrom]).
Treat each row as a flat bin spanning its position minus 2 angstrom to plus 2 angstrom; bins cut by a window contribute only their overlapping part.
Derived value -13.7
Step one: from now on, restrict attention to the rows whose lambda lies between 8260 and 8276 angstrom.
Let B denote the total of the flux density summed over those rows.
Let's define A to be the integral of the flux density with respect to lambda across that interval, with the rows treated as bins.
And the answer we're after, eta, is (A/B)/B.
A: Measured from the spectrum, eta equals 0.210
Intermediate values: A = 76.3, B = 19.1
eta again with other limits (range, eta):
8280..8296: 0.206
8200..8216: 0.206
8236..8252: 0.205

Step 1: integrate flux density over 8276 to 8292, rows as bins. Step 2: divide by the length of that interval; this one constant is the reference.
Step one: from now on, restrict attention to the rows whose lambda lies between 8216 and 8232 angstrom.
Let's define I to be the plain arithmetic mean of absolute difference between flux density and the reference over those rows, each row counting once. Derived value 0.109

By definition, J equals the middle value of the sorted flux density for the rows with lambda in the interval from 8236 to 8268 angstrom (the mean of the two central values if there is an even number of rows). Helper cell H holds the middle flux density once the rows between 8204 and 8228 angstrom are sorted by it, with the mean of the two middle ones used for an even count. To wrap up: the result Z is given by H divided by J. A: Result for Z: 1.00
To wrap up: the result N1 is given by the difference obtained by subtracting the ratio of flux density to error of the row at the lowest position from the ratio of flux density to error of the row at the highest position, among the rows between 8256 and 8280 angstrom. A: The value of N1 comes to -4.0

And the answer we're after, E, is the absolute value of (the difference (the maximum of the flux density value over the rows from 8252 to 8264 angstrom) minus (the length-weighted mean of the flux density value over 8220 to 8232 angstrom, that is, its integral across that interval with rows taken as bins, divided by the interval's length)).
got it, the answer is 0.053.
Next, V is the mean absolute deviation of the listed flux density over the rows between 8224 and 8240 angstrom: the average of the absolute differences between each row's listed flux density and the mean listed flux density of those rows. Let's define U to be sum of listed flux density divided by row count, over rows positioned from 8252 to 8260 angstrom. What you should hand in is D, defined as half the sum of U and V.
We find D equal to 2.39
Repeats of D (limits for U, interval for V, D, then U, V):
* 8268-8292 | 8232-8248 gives 2.41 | 4.77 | 0.04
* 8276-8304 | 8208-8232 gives 2.42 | 4.79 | 0.06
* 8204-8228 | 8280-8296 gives 2.47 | 4.86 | 0.08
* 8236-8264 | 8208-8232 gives 2.45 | 4.83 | 0.06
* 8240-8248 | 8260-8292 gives 2.49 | 4.89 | 0.09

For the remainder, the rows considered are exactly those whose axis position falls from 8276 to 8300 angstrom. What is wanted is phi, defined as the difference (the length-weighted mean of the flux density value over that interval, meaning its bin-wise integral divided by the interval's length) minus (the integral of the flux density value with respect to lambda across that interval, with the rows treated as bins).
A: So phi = -110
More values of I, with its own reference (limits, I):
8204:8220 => 0.054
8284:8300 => 0.118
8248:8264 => 0.045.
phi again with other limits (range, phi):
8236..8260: -111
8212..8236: -112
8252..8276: -109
